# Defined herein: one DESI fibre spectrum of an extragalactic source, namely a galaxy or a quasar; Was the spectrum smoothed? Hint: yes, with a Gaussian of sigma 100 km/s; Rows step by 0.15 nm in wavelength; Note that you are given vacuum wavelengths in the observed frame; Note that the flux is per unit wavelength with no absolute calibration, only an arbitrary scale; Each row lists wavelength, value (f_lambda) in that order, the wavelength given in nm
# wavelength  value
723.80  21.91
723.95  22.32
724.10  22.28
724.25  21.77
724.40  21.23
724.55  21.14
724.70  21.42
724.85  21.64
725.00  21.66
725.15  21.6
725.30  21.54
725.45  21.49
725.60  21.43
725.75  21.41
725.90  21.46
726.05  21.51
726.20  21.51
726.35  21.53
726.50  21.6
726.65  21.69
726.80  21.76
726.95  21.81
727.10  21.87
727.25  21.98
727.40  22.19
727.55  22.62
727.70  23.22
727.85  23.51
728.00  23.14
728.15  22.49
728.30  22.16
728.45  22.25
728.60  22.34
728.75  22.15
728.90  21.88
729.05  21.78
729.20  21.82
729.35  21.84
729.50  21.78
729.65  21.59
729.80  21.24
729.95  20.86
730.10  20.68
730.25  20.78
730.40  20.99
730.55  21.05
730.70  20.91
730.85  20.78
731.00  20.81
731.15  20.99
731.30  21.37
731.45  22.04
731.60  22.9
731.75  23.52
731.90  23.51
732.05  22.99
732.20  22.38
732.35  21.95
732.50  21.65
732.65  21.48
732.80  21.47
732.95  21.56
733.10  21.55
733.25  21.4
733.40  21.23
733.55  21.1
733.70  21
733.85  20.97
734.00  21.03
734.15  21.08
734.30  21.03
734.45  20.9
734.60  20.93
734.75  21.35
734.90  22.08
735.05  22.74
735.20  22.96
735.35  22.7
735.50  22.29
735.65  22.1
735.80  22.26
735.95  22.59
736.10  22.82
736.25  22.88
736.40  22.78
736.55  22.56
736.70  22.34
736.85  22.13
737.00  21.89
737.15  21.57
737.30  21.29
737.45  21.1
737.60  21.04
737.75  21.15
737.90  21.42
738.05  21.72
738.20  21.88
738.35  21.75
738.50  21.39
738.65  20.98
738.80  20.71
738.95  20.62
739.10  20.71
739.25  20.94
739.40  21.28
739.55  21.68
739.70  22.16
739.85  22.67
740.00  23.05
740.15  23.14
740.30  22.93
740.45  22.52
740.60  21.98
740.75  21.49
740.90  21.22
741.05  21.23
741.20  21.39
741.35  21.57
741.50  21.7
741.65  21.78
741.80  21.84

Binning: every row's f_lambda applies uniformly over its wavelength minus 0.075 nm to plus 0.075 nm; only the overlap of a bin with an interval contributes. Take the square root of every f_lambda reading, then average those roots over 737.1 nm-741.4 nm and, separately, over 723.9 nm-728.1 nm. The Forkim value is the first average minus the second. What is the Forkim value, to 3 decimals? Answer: -0.028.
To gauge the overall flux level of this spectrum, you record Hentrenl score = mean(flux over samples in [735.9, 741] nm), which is 21.8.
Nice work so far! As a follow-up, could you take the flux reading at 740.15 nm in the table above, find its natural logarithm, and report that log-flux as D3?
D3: 3.14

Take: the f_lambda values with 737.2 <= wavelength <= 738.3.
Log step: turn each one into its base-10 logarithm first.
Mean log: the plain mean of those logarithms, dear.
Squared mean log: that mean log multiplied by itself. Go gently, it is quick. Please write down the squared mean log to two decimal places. 1.77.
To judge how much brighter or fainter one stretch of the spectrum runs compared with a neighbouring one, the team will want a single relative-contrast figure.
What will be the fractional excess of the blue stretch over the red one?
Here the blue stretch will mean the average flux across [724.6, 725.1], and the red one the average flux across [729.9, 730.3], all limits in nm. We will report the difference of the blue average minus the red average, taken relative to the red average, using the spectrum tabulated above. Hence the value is 0.04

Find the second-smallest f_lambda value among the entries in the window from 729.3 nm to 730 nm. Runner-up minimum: 21.24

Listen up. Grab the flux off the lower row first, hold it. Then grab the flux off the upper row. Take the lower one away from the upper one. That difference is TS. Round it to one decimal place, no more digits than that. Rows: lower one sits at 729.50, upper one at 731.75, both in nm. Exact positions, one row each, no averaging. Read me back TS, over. 1.7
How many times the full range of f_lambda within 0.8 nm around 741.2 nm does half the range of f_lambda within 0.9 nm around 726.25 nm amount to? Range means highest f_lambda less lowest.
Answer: 0.24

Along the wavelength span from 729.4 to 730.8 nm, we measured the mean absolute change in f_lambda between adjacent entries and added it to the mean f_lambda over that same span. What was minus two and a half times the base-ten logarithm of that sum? -3.32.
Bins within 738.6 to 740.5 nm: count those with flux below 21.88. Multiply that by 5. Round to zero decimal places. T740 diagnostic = 35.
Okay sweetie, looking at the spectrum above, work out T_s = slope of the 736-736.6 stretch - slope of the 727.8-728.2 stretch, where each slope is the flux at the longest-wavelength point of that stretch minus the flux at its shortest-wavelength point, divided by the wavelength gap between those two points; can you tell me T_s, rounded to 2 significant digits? 2.8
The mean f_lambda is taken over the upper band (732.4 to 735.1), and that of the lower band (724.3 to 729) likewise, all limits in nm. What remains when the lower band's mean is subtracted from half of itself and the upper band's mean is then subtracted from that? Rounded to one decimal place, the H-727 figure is -32.3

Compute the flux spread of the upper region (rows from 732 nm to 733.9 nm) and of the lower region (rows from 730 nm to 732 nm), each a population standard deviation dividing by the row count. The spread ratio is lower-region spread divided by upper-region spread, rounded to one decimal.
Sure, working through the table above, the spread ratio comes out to 1.9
